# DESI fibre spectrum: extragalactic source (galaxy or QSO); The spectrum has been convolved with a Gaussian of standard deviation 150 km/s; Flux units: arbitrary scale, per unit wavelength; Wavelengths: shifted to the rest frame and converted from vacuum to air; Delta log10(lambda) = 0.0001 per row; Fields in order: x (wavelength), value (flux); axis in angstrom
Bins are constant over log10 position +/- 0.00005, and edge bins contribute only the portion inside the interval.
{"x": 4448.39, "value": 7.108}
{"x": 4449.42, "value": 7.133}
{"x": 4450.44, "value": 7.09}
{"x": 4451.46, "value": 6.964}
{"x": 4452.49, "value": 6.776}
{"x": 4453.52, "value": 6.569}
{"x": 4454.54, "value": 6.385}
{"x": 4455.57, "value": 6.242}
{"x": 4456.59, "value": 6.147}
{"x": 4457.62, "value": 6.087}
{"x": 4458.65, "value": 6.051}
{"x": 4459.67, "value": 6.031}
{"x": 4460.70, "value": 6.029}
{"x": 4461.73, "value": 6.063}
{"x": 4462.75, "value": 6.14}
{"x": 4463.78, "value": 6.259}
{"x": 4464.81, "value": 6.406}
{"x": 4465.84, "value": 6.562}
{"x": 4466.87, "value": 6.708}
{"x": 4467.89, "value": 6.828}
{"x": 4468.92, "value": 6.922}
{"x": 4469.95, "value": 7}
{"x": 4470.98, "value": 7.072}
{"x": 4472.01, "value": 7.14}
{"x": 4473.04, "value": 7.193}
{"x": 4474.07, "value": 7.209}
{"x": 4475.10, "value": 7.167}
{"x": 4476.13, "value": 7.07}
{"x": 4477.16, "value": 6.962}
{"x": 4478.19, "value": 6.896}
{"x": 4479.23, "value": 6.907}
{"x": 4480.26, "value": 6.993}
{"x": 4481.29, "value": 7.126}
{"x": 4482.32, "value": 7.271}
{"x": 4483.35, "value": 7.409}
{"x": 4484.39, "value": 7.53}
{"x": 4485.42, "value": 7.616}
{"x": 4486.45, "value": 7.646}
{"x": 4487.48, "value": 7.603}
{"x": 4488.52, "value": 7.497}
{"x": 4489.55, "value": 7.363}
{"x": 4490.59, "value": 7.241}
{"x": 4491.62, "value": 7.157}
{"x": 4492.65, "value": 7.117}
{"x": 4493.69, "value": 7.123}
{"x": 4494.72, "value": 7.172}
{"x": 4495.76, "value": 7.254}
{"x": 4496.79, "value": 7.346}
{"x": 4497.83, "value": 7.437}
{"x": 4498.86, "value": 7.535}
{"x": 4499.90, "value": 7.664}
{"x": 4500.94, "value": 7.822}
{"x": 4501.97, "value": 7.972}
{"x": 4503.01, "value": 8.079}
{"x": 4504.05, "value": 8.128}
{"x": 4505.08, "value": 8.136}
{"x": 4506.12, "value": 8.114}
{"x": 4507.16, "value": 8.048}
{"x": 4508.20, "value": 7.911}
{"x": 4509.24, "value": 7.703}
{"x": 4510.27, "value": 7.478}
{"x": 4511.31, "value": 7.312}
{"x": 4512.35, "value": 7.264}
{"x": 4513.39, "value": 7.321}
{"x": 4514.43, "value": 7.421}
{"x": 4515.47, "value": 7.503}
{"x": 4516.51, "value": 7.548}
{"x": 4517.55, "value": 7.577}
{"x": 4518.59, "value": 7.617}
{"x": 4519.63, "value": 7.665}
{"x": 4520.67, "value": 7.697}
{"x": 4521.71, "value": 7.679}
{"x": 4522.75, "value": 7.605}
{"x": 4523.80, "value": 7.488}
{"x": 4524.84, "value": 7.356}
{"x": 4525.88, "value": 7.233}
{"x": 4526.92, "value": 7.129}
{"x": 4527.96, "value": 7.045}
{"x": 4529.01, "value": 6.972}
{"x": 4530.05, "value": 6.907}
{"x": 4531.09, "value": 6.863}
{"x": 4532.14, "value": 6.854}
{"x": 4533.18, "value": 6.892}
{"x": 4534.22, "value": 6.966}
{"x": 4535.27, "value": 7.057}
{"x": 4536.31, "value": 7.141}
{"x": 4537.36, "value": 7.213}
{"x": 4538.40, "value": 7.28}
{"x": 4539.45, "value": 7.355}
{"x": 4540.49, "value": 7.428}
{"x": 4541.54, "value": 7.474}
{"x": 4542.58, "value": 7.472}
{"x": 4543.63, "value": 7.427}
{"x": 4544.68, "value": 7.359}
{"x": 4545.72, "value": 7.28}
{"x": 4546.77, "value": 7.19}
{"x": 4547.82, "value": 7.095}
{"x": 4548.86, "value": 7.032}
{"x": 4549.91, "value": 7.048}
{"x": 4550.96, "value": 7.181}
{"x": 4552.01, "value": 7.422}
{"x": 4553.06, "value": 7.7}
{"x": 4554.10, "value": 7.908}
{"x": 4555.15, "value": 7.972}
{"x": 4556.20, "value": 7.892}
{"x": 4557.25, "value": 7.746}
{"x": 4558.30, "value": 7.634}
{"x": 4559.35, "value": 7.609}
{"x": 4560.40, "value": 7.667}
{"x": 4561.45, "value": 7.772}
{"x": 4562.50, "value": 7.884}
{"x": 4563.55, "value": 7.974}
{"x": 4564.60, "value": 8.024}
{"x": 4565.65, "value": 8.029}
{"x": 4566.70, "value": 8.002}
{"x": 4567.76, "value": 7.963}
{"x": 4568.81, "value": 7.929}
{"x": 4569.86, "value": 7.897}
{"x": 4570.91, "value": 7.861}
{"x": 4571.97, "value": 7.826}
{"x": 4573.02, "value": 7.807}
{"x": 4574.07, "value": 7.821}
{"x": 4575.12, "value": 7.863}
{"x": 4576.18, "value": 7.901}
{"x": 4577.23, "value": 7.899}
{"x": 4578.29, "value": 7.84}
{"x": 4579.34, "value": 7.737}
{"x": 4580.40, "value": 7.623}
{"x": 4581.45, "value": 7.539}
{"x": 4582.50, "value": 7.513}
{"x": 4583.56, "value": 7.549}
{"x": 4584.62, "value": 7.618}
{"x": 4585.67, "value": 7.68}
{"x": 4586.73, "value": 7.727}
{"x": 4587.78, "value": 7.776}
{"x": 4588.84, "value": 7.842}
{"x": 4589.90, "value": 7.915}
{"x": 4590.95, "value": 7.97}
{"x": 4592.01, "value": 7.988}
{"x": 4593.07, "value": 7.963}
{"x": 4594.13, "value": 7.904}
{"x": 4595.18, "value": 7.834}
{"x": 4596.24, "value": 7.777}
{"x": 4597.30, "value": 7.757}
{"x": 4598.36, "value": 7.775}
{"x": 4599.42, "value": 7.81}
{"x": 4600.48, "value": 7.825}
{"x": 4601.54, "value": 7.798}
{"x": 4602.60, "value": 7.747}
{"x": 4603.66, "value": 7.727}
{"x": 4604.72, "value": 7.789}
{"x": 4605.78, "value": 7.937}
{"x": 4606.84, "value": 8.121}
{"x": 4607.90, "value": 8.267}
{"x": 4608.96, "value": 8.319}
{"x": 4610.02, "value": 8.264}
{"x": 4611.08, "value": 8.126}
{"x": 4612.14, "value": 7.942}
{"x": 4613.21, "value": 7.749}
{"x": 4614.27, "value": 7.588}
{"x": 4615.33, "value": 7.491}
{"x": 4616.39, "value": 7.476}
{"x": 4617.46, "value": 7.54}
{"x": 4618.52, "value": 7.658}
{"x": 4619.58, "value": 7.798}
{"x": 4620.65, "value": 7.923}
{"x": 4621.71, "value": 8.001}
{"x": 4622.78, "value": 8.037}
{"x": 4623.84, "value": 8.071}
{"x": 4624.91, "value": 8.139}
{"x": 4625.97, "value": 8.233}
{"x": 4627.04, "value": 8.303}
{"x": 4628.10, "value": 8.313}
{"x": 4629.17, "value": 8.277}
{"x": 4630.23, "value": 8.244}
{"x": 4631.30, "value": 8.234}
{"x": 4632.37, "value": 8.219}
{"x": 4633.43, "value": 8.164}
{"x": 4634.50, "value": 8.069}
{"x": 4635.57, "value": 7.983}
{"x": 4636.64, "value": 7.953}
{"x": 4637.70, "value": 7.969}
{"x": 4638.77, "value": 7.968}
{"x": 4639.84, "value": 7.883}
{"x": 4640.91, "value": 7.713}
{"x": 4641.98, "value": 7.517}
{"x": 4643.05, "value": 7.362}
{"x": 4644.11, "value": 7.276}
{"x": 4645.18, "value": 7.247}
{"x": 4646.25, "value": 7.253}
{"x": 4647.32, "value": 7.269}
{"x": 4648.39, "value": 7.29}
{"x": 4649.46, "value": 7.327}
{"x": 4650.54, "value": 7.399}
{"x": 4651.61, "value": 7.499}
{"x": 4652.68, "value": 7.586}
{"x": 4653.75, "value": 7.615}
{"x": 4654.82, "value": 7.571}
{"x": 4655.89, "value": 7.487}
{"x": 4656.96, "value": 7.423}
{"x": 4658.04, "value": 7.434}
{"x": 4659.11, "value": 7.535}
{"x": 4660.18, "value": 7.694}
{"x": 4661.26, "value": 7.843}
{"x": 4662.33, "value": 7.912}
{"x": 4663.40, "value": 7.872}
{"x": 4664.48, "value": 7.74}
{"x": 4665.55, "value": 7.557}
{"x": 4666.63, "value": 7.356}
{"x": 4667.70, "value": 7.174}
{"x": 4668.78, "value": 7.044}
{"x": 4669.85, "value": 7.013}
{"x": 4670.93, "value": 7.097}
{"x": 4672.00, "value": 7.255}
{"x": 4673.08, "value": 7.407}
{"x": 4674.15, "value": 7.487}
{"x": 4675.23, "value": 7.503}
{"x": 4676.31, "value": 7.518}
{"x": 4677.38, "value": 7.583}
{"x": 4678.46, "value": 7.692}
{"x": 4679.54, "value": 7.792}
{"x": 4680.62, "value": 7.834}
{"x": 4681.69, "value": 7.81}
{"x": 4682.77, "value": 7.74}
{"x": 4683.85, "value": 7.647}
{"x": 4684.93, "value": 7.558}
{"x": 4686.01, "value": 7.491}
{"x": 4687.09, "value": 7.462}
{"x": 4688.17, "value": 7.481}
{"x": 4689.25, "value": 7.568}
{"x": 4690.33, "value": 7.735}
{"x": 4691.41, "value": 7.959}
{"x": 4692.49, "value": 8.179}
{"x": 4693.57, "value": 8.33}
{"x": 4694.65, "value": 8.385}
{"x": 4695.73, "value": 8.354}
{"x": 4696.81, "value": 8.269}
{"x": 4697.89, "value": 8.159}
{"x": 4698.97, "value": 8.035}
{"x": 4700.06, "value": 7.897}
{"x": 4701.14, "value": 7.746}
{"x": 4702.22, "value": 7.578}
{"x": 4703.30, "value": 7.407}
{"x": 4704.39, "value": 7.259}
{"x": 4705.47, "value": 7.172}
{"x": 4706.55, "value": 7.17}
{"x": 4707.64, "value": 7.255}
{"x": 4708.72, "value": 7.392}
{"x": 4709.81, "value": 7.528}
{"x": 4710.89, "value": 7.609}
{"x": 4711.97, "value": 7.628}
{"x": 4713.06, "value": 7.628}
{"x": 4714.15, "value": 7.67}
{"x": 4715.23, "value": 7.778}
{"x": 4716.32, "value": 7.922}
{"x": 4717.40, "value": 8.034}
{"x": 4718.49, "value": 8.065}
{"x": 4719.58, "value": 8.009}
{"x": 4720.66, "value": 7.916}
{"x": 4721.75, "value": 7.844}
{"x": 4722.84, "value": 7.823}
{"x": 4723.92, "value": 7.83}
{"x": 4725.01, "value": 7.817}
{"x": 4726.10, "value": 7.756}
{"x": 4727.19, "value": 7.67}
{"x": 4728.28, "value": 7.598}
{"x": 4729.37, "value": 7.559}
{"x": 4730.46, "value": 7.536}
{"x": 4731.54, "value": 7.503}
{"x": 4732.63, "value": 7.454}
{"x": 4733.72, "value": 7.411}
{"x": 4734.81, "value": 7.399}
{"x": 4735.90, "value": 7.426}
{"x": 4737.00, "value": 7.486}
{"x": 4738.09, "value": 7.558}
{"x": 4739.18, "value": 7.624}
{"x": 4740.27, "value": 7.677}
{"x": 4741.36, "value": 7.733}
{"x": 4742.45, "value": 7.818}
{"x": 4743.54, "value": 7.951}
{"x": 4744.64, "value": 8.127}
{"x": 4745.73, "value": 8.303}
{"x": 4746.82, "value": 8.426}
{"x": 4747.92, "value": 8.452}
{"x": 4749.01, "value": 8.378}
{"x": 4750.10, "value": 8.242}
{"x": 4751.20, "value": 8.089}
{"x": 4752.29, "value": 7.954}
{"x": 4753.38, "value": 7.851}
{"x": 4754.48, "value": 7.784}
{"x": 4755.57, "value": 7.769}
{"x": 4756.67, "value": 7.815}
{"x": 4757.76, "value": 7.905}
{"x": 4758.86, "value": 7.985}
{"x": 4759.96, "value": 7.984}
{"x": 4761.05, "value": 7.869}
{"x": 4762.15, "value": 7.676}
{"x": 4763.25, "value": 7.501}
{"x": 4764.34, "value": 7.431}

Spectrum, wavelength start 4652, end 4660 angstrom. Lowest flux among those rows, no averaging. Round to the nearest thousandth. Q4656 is 7.423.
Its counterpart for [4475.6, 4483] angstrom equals 6.896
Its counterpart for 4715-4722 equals 7.778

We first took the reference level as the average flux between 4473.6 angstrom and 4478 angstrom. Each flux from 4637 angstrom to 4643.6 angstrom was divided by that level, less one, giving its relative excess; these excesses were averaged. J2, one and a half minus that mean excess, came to 1.41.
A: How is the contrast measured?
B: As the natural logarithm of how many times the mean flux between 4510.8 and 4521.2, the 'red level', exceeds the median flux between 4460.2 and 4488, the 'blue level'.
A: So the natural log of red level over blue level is 0.07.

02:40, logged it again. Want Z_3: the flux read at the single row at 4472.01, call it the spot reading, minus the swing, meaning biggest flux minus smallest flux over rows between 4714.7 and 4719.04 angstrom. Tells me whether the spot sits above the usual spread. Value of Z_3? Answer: 6.85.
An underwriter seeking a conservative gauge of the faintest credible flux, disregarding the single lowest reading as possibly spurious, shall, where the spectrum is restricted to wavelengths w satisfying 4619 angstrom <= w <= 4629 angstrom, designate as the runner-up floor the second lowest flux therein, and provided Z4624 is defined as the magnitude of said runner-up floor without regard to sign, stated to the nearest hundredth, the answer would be 7.92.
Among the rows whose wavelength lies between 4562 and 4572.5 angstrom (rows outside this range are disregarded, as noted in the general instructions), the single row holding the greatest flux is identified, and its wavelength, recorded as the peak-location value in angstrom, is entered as 4565.65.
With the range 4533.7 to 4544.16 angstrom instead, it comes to 4541.54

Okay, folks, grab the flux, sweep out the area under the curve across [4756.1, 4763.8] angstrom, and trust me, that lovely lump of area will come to 60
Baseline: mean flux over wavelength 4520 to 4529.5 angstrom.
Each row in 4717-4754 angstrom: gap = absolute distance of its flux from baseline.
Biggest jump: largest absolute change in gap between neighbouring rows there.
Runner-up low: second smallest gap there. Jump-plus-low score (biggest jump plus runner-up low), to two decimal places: 0.23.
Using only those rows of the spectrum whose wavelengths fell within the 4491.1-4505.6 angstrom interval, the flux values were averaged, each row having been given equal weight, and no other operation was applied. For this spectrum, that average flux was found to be 7.6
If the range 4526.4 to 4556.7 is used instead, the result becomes 7.3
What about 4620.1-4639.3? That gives 8.1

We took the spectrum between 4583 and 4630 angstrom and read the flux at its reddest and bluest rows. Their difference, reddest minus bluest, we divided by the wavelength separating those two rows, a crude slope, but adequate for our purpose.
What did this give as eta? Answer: 0.02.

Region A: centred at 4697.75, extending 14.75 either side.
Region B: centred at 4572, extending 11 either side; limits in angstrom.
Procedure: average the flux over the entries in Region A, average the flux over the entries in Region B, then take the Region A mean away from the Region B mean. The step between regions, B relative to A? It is 0.13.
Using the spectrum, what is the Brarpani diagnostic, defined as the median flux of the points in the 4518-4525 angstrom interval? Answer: 7.6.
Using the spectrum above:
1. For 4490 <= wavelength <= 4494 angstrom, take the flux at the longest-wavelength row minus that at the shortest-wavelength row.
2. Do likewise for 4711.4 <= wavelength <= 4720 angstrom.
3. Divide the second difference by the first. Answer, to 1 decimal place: -3.2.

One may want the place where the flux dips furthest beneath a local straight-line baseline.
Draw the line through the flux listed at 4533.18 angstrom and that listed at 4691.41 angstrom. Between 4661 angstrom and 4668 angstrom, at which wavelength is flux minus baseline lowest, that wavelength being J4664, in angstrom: 4667.70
